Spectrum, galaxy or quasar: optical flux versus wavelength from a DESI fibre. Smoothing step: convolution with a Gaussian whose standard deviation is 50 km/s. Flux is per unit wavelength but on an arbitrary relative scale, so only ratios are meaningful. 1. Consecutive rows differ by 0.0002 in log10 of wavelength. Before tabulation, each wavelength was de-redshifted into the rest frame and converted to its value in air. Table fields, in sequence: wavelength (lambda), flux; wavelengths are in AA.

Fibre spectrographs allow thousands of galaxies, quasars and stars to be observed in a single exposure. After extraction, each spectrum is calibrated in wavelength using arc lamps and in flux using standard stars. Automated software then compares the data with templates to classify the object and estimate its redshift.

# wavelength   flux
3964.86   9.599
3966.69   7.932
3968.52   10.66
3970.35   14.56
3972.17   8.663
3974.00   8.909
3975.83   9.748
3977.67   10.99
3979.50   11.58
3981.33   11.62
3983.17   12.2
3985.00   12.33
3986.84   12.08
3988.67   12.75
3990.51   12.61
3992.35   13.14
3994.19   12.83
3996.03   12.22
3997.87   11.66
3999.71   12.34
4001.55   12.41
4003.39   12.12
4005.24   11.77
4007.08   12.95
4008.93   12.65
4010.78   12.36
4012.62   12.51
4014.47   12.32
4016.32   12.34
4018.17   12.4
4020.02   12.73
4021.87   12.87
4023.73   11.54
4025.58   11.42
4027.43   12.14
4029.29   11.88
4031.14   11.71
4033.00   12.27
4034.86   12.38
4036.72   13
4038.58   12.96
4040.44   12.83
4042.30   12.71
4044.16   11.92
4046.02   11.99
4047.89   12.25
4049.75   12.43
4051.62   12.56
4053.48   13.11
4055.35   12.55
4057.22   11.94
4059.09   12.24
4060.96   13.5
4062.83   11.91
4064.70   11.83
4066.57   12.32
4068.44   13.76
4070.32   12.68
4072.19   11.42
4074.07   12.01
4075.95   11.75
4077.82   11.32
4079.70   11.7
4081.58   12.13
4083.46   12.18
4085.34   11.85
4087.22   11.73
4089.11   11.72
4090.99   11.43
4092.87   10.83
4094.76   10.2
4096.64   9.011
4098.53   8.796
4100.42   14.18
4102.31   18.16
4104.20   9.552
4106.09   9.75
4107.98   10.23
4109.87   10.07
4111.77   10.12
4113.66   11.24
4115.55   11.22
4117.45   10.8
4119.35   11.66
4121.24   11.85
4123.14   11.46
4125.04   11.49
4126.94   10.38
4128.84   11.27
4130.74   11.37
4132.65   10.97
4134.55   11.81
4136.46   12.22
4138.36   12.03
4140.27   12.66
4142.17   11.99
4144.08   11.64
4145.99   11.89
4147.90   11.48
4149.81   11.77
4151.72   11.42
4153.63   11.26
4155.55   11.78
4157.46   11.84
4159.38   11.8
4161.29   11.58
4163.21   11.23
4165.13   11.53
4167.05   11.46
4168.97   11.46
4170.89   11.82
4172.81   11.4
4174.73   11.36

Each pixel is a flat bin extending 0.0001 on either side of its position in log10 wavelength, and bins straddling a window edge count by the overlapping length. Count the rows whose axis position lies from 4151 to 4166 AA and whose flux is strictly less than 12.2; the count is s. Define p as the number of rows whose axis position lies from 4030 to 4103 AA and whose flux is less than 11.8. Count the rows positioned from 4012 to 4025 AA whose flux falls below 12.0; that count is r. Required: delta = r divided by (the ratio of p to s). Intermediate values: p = 12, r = 1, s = 8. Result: 1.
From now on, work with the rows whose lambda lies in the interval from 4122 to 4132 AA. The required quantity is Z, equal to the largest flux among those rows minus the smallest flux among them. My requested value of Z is 1.1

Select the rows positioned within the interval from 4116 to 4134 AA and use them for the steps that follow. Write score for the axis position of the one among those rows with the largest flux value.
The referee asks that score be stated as 4121.24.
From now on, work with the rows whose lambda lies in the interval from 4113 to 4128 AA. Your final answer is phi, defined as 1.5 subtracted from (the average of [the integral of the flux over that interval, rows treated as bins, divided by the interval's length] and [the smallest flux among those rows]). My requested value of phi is 9.3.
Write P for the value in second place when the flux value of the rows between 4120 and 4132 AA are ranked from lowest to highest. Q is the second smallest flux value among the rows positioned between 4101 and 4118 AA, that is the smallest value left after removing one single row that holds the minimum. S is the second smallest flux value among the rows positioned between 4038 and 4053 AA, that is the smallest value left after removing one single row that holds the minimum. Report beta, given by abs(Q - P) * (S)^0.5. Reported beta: 5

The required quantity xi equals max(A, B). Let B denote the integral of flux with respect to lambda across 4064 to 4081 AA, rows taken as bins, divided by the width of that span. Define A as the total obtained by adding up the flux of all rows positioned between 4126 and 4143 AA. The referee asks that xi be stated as 104.7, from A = 105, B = 12.1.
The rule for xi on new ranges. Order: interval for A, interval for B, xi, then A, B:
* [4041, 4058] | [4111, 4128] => 111.5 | 111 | 11.2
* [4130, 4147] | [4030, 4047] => 106.6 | 107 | 12.4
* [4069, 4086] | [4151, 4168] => 107.0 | 107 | 11.5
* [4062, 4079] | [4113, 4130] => 109.0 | 109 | 11.3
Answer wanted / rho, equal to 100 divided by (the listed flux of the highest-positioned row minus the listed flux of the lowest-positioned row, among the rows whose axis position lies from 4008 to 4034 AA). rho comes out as -263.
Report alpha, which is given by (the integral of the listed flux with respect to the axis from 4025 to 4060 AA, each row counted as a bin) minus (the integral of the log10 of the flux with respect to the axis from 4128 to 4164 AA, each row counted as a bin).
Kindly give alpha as 393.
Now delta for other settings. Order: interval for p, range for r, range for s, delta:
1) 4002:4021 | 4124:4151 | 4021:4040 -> 55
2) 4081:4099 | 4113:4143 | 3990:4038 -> 15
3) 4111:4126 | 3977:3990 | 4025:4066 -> 4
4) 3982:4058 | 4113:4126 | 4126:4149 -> 14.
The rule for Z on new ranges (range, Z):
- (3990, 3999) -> 1.5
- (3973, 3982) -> 2.7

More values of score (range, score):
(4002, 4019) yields 4007.08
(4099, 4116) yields 4102.31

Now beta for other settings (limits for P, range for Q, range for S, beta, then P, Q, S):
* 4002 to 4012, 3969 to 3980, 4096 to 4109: 10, 12.12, 8.909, 9.011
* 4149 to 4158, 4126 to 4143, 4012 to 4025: 2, 11.42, 10.97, 12.32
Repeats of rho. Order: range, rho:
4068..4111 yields -27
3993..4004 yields -141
